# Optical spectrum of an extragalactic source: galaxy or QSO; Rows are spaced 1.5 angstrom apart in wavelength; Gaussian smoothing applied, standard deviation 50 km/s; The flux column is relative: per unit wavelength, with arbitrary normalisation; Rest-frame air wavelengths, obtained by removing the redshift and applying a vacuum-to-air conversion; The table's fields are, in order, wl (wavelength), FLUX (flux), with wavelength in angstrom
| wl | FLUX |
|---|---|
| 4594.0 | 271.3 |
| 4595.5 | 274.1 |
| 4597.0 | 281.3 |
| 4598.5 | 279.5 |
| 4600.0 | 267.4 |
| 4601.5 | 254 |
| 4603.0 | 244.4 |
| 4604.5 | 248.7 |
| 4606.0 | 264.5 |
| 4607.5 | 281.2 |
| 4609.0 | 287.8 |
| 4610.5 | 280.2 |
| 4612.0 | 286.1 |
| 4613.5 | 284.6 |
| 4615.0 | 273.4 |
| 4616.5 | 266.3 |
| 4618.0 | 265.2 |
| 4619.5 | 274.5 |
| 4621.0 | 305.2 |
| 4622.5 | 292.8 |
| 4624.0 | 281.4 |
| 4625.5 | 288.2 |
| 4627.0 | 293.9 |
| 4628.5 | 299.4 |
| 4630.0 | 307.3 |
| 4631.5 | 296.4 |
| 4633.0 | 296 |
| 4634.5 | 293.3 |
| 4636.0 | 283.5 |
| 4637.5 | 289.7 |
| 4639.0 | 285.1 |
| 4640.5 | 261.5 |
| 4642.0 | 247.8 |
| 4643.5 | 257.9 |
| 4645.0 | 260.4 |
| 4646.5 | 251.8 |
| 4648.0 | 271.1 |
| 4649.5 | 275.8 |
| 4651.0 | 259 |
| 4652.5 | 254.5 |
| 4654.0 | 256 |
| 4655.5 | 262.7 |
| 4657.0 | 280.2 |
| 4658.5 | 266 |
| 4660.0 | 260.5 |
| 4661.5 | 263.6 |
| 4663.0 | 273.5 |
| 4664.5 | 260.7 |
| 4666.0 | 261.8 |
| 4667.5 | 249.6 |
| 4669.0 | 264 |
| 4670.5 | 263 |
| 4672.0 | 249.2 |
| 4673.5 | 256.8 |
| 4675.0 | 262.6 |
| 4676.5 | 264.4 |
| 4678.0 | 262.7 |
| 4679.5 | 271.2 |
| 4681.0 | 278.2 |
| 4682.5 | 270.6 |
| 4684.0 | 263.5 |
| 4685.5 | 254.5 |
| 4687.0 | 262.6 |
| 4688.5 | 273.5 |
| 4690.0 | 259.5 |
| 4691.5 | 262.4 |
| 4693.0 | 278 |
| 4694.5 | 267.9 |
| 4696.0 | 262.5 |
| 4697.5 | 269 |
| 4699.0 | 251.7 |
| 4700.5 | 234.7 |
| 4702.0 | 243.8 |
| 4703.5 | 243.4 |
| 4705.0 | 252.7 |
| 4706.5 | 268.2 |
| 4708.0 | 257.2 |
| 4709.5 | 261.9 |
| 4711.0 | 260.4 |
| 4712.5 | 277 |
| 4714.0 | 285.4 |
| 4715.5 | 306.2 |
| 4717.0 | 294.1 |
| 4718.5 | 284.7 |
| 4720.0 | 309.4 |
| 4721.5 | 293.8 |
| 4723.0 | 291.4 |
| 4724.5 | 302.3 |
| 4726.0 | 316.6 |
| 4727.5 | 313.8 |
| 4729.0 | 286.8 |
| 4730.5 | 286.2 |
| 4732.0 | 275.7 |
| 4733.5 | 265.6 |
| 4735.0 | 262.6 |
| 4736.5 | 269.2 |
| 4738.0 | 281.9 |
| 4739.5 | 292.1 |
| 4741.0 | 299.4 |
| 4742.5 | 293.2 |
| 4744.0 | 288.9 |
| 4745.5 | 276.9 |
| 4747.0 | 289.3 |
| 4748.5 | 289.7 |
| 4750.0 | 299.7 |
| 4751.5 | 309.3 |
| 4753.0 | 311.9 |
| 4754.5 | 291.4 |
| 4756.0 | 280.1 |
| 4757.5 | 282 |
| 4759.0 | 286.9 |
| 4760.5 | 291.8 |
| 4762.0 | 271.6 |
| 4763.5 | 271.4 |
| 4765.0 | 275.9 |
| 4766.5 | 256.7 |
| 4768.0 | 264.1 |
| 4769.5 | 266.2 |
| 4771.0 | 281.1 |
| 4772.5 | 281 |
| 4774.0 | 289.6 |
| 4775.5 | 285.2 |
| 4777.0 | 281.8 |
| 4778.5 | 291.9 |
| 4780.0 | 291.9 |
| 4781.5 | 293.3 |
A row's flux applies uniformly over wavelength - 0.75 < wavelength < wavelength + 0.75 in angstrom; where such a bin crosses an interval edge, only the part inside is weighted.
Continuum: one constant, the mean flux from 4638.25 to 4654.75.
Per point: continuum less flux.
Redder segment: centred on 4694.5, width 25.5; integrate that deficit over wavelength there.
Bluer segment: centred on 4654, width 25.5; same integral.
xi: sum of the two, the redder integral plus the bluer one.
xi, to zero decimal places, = 34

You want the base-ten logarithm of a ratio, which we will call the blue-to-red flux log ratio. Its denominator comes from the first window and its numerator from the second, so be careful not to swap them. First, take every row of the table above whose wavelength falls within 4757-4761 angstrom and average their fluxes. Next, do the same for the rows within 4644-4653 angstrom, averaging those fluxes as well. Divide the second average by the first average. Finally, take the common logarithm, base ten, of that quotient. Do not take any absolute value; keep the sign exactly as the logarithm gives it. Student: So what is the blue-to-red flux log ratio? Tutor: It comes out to -0.039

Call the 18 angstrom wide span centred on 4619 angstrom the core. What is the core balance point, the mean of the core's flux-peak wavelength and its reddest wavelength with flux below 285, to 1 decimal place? 4622.5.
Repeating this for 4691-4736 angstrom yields 4730.5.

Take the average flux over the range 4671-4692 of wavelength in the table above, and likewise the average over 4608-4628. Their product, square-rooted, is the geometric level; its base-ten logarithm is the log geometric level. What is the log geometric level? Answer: 2.44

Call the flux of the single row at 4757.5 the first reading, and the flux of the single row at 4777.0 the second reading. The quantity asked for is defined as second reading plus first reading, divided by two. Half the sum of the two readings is 282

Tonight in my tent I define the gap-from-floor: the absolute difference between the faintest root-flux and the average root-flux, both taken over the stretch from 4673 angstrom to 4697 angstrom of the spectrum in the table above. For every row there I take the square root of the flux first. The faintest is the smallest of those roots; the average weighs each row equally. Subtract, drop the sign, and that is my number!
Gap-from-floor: 0.35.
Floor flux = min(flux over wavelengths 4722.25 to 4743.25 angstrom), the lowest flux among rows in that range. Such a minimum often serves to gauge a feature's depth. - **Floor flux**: 262.6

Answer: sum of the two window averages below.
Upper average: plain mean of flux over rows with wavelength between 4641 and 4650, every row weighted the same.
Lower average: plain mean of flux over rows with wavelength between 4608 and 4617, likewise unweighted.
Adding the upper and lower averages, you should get 541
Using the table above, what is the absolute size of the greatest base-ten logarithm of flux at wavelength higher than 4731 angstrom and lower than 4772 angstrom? 2.49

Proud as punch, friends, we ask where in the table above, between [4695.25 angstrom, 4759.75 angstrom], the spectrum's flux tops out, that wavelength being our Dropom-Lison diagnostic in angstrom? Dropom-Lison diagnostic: 4726.0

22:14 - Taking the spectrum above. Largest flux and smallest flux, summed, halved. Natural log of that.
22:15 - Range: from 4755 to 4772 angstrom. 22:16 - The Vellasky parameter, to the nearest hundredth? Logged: 5.61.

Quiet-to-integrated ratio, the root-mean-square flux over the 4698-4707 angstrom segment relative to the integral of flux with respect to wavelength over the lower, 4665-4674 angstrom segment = 0.108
